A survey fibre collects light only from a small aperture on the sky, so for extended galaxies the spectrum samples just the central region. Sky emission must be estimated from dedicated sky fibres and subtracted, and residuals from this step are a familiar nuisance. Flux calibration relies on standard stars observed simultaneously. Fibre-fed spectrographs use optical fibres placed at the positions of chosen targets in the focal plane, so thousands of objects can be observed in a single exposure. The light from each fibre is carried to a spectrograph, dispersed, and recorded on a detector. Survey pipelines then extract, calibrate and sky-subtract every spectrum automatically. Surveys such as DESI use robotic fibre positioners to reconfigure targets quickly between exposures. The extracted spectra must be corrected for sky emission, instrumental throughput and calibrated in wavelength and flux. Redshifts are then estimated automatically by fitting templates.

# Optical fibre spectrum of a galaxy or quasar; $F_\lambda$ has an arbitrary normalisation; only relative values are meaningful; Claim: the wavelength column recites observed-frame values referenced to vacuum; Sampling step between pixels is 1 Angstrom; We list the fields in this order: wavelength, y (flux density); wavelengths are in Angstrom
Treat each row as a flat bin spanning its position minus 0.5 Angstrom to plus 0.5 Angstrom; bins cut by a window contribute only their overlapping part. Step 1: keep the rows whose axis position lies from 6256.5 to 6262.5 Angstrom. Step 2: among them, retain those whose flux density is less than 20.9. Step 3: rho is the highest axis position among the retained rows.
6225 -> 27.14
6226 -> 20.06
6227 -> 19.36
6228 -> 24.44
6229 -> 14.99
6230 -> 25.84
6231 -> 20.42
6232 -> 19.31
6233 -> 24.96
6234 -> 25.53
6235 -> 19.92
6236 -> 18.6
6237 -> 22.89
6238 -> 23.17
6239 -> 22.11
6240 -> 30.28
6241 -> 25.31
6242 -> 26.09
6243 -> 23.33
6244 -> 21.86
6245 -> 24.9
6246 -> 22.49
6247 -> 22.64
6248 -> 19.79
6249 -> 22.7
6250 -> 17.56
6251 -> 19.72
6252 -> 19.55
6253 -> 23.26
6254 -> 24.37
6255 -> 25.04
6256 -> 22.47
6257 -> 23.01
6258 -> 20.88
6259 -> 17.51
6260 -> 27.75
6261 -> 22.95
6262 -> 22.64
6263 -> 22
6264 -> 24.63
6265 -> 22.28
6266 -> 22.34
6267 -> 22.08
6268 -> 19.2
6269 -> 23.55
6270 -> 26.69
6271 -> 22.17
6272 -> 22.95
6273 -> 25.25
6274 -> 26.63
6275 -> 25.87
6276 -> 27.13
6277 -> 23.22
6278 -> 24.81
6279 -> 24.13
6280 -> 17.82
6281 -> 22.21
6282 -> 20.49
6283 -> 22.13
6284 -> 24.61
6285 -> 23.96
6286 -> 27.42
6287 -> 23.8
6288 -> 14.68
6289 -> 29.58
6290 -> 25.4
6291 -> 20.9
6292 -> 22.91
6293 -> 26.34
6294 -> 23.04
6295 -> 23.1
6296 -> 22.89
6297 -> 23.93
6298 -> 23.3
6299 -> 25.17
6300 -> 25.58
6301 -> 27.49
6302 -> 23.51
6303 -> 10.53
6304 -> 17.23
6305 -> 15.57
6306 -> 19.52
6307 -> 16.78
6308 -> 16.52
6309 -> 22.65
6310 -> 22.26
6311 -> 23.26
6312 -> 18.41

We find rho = 6259 Angstrom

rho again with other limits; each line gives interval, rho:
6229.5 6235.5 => 6235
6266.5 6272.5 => 6268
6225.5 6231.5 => 6231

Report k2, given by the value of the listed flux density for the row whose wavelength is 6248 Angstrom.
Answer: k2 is 19.79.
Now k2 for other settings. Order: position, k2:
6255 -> 25.04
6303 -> 10.53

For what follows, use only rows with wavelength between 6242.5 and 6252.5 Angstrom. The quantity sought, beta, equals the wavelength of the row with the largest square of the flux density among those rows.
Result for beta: 6245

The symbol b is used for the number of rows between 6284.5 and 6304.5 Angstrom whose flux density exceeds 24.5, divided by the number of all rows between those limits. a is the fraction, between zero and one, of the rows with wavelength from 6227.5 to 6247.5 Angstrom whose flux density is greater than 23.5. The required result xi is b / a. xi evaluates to 0.9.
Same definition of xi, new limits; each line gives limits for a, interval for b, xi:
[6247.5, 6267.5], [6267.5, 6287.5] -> 2.0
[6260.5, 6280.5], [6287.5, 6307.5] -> 0.7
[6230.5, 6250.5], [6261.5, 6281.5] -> 1.2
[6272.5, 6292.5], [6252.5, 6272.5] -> 0.3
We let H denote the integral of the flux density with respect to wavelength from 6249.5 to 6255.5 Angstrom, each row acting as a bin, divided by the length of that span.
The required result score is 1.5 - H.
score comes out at -20.1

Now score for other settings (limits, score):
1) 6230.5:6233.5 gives -20.1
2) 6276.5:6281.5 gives -20.9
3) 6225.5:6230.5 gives -19.4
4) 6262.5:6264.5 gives -21.8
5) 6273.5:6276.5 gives -25.0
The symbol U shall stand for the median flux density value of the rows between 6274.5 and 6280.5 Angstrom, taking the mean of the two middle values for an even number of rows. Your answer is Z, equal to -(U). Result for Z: -24.47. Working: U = 24.5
